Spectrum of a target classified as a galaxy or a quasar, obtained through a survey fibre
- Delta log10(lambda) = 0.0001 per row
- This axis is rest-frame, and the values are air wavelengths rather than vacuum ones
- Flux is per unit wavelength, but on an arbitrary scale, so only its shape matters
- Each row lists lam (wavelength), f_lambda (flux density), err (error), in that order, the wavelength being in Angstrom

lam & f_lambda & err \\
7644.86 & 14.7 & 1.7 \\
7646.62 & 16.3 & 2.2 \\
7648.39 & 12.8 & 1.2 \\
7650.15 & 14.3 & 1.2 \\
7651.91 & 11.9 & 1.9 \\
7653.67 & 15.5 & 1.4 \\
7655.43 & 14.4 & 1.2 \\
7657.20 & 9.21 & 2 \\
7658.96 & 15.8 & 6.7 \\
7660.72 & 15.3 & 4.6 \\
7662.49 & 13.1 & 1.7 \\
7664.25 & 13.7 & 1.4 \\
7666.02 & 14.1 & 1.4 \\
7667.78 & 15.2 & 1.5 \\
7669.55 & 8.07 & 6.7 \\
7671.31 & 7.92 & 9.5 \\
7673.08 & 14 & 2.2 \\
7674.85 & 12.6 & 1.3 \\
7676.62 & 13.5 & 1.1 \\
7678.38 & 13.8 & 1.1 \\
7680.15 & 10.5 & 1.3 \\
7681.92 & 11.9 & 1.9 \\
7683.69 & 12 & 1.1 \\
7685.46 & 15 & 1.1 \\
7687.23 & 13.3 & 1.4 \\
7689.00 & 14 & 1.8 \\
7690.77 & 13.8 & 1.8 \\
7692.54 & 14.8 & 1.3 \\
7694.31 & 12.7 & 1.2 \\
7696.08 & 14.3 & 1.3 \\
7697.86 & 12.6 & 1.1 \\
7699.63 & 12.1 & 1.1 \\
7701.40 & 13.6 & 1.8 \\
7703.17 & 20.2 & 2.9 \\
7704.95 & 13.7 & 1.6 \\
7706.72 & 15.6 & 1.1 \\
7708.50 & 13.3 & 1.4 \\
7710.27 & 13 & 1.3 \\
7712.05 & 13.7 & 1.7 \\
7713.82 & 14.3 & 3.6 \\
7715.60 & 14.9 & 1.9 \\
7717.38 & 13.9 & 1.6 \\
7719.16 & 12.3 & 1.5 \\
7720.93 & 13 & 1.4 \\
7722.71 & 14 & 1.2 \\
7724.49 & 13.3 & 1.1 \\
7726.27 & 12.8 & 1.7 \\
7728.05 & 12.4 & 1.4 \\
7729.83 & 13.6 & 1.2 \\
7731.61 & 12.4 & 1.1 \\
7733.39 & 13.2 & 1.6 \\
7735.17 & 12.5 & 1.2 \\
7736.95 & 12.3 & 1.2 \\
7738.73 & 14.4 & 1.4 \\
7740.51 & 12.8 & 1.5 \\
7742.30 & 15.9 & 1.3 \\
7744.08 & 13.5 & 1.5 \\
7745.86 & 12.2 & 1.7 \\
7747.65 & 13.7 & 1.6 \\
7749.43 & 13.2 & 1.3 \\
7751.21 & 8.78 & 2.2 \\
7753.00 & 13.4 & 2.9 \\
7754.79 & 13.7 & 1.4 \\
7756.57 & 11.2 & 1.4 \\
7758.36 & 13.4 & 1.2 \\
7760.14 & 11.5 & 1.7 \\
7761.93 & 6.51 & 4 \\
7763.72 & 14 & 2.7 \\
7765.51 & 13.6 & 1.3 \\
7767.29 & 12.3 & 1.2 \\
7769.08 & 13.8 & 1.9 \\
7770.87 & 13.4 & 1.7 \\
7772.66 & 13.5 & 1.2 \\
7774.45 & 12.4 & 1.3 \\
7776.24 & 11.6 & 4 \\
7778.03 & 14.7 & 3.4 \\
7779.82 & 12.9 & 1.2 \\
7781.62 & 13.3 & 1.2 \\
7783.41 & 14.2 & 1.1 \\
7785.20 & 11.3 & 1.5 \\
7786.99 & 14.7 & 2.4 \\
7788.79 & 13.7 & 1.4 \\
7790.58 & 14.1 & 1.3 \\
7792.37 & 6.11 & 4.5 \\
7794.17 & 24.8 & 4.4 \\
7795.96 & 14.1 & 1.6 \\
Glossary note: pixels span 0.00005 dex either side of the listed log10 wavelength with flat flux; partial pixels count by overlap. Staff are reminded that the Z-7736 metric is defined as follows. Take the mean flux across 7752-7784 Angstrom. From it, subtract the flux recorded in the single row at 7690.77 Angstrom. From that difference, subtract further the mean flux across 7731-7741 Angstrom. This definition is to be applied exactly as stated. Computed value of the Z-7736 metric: -14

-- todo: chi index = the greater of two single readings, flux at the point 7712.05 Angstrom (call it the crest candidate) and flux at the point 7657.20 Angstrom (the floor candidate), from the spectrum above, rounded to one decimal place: 13.7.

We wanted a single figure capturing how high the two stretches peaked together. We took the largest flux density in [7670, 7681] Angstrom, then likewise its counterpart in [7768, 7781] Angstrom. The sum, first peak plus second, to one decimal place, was 28.7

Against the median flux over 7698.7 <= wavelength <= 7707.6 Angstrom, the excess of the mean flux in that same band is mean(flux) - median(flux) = 1.3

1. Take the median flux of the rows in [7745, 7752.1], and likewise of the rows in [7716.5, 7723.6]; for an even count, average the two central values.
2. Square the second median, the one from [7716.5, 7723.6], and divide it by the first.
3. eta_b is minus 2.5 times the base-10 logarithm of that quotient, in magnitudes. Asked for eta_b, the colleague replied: -2.88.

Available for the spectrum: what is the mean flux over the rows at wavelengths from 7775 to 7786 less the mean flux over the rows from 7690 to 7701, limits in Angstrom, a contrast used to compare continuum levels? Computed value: -0.4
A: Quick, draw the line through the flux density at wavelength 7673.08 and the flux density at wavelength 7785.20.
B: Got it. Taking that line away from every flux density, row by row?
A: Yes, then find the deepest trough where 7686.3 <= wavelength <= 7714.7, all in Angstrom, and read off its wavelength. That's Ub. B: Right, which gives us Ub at 7699.63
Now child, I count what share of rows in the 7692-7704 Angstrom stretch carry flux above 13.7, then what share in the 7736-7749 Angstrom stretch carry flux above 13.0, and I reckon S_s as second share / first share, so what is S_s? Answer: 1.3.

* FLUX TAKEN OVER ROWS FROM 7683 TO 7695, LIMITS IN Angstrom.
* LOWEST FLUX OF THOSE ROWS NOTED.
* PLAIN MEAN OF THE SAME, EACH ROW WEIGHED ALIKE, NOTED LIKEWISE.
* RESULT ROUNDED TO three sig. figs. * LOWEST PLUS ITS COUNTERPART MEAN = 25.7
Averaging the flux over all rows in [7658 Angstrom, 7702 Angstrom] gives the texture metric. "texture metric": 13.1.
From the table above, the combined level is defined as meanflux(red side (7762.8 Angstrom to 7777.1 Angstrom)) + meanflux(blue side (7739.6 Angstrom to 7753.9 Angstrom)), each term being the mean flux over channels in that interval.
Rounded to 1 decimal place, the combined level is 26.0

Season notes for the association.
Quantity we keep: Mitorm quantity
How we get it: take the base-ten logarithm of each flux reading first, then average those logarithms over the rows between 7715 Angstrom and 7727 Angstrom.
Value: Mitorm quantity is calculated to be 1.13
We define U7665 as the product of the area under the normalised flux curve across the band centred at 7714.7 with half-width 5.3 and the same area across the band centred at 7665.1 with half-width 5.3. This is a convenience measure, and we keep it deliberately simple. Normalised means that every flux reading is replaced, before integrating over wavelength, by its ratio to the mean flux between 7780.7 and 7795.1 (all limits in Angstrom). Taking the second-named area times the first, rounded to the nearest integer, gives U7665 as 104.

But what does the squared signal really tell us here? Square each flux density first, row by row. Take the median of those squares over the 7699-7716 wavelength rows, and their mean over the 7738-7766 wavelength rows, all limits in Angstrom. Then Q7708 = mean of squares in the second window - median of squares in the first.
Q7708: -24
